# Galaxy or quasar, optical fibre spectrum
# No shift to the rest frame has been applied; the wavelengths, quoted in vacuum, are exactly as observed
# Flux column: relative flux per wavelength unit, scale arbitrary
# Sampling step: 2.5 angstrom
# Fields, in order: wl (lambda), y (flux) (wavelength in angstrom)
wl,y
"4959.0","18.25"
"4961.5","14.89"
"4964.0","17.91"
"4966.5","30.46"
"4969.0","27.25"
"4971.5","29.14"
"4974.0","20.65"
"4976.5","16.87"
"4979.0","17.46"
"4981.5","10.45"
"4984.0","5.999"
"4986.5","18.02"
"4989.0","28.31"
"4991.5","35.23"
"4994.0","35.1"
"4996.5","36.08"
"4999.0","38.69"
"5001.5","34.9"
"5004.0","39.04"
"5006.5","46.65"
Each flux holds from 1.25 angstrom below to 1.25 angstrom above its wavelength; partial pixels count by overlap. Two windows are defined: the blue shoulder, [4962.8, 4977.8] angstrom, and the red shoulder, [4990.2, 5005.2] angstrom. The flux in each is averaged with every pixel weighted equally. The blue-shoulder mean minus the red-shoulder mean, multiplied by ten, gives -128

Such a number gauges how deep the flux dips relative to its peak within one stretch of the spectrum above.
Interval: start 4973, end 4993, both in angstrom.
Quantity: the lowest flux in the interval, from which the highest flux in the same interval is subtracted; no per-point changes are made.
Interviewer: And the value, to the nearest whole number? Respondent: -29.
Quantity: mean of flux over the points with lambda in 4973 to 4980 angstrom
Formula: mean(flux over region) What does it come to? 18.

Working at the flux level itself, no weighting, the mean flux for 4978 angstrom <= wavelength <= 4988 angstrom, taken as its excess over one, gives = 12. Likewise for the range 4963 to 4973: 25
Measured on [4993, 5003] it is 35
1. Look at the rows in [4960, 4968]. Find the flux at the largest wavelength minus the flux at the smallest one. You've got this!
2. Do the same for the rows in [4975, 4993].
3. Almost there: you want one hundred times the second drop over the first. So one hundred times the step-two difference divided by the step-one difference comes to 118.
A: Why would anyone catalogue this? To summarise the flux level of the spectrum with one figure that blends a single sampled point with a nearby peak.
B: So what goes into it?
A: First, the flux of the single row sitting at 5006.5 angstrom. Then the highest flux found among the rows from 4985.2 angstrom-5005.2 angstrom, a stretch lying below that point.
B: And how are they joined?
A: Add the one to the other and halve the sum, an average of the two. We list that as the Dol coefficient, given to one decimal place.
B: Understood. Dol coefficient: 42.8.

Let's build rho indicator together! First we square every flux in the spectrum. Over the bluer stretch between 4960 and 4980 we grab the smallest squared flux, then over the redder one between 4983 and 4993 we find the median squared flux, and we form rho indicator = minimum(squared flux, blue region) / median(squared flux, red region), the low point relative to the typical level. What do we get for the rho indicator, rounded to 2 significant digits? 0.39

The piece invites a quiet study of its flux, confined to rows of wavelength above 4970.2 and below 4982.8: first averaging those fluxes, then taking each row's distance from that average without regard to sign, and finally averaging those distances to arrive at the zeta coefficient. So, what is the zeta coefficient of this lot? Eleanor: 4.8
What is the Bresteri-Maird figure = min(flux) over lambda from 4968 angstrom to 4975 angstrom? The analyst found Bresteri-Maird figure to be 20.65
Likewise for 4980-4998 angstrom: 5.999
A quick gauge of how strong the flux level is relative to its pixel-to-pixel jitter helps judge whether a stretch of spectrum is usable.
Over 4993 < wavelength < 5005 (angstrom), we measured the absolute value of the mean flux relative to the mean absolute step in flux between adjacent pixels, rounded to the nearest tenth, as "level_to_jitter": 12.8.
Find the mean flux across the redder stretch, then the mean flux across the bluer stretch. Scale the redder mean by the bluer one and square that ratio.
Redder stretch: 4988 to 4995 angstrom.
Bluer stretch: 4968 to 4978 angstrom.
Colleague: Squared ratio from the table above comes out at 2.0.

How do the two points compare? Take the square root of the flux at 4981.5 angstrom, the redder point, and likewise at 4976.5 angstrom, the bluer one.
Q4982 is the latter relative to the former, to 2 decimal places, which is 1.27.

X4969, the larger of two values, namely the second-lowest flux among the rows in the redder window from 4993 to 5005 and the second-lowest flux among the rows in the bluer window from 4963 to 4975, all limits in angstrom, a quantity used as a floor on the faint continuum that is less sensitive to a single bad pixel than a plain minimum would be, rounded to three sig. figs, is 35.1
